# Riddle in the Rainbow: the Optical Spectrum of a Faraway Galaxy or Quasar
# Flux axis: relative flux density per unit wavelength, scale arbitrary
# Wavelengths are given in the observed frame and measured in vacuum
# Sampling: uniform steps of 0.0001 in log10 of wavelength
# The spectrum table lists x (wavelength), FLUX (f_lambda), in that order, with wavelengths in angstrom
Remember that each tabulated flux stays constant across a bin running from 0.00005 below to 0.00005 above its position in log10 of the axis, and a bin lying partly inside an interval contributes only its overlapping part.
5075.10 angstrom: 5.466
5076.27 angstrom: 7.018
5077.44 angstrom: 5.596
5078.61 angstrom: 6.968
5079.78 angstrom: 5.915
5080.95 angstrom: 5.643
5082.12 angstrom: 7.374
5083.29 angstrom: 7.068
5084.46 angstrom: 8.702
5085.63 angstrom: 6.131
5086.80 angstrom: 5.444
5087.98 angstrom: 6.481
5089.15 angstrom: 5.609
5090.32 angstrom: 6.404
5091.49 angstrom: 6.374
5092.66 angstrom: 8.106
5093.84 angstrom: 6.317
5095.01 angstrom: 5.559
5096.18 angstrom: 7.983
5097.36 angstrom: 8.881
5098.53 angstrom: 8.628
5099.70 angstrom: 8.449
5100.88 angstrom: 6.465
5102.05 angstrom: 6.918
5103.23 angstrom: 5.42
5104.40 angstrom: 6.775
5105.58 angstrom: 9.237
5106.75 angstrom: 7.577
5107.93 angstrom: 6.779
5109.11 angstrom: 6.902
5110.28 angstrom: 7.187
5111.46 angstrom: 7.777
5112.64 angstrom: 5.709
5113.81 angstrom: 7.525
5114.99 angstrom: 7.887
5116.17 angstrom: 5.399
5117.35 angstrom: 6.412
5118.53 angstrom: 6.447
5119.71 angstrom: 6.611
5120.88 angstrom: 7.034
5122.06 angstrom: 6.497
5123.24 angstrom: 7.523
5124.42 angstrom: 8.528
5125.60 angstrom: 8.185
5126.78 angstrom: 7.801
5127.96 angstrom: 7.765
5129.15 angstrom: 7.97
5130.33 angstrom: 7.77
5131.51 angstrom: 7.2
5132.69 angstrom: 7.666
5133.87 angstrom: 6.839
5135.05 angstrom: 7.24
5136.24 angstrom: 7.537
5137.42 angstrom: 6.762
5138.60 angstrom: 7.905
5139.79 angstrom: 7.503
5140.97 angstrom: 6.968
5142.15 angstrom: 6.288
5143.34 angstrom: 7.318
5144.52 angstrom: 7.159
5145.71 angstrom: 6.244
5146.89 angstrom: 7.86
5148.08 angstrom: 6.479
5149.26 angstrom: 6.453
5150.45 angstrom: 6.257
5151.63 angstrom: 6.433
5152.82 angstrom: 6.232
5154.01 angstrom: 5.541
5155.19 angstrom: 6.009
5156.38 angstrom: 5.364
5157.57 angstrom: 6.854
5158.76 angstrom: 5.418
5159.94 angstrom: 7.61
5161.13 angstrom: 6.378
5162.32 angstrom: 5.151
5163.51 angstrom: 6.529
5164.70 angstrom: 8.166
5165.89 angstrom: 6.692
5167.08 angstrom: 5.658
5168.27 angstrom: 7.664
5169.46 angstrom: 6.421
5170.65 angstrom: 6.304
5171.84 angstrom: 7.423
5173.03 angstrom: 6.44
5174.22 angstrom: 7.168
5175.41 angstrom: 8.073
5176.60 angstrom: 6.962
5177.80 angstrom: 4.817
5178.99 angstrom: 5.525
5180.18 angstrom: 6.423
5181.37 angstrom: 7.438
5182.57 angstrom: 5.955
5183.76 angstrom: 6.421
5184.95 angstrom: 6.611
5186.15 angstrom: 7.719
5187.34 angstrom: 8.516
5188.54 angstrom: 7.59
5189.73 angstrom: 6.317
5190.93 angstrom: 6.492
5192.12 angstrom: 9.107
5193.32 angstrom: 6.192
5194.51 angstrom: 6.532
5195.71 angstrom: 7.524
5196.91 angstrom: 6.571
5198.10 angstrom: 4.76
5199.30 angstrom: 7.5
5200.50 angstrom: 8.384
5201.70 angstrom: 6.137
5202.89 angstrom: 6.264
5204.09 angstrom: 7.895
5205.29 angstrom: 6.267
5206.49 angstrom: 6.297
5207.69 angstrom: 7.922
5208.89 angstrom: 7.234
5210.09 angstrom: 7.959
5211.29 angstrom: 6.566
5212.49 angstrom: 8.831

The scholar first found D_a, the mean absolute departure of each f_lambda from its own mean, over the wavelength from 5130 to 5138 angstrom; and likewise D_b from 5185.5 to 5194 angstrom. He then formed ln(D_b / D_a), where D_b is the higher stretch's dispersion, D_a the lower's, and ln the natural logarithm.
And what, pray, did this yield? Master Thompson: 1.1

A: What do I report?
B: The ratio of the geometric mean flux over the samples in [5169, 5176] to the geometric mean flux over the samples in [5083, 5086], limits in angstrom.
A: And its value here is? 0.96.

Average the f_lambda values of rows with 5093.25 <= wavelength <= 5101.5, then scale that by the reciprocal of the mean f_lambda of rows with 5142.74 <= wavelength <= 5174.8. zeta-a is 1.14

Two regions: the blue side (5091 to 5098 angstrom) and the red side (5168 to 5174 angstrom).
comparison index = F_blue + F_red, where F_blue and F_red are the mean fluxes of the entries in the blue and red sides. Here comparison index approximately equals 14.1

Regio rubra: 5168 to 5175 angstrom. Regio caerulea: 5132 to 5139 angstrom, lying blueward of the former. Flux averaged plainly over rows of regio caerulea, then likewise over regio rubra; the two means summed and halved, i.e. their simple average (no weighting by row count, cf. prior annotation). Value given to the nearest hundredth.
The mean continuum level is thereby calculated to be 7.11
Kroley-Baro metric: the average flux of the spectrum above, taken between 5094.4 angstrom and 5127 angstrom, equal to 7.2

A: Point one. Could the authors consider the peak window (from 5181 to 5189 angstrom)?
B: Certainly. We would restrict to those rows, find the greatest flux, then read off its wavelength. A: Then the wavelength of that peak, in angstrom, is 5187.34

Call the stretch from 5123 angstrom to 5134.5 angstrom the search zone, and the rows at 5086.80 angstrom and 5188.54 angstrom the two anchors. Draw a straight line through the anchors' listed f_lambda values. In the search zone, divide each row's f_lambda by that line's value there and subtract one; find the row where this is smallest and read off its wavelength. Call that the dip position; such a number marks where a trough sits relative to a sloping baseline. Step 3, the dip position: 5133.87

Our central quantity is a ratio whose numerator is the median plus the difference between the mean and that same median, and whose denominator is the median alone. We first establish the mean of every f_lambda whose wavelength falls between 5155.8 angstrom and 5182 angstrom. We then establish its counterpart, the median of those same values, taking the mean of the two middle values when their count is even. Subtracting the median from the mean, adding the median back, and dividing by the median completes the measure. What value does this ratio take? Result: 1.01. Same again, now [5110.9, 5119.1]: 1.04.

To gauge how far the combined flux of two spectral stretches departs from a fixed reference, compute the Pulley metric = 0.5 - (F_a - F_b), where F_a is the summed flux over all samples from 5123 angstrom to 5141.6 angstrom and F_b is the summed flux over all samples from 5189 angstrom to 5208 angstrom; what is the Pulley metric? -10.5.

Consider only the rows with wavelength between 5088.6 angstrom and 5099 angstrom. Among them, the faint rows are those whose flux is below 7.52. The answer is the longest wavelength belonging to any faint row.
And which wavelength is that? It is 5095.01 angstrom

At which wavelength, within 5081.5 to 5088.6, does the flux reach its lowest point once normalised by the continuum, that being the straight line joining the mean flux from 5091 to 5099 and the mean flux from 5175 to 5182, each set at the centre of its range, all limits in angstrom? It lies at 5086.80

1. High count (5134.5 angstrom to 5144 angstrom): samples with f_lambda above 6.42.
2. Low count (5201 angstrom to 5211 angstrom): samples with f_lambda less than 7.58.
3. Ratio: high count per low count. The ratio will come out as 1.4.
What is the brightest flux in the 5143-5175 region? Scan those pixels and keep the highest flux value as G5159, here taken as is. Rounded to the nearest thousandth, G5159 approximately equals 8.166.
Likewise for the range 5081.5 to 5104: 8.881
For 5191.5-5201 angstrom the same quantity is 9.107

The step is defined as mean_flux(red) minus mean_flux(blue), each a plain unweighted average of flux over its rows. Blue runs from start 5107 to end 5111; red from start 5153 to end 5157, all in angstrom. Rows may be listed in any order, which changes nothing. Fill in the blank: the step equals -1.3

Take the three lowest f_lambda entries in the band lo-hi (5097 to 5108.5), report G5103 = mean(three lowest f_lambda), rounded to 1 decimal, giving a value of 6.2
